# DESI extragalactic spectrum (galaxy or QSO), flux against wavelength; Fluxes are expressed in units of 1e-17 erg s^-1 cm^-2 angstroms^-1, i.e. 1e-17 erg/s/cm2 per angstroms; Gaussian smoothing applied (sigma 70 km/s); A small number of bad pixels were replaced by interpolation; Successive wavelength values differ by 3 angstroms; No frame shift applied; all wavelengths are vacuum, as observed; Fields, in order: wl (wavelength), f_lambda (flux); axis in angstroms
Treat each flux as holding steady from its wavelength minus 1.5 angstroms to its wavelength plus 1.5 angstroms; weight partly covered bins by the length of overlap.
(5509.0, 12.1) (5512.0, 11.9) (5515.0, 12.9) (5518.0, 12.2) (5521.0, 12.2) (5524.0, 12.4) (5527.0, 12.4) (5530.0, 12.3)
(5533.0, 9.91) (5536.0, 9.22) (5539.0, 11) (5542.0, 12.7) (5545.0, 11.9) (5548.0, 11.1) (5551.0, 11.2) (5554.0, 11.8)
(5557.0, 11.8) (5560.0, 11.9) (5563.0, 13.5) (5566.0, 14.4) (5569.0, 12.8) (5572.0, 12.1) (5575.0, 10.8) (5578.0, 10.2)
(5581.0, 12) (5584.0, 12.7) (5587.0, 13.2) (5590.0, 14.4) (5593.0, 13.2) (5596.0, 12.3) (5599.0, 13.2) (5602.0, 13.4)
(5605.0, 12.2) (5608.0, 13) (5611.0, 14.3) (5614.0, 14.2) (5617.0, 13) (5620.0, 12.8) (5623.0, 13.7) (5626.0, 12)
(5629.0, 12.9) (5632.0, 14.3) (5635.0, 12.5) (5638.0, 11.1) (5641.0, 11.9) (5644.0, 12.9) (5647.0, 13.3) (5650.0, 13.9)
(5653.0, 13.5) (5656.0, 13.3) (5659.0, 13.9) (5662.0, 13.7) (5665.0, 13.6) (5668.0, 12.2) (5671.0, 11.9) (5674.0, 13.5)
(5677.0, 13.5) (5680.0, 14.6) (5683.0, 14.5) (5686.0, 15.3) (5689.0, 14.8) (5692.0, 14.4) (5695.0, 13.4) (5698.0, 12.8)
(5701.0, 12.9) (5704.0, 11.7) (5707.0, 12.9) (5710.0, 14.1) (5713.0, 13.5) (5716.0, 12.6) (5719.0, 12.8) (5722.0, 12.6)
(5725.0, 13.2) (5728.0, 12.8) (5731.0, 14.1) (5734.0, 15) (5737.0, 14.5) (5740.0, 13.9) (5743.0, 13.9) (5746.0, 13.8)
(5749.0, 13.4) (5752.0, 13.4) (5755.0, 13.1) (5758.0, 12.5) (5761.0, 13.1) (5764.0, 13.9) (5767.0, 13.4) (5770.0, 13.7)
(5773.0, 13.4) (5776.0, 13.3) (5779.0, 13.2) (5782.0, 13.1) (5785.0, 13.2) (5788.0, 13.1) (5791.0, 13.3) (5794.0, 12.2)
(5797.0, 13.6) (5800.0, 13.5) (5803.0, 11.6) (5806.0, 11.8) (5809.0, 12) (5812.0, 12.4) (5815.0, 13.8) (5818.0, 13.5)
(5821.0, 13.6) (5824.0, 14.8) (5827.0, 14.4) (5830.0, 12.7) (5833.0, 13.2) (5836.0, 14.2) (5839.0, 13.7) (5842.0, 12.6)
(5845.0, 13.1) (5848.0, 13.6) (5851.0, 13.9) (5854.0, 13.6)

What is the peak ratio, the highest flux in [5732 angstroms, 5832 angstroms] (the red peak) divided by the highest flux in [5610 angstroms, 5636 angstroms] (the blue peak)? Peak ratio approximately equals 1.05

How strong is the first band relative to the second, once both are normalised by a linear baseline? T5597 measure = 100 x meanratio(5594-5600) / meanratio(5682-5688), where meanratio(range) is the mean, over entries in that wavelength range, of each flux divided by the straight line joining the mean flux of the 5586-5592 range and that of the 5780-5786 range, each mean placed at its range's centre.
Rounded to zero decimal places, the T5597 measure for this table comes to 84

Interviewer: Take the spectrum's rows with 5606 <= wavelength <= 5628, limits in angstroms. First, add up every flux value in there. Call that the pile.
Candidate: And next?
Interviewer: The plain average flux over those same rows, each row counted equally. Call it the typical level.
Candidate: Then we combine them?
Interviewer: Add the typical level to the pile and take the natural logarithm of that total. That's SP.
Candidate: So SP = 4.67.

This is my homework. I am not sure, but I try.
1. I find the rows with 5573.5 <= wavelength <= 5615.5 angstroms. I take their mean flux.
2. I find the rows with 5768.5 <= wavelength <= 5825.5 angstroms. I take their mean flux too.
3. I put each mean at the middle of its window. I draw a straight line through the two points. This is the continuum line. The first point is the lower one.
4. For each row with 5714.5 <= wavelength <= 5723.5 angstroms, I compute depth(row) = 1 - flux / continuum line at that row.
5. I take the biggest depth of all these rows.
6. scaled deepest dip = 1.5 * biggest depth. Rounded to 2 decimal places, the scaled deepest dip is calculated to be 0.05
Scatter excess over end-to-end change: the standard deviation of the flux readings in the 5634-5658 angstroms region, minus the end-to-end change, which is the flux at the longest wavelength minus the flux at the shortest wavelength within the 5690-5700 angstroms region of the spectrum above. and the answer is 2.5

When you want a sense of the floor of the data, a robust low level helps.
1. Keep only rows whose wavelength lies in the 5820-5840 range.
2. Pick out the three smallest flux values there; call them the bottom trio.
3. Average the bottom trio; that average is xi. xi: 13.2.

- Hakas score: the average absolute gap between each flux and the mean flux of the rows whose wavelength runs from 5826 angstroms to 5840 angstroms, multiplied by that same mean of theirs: 8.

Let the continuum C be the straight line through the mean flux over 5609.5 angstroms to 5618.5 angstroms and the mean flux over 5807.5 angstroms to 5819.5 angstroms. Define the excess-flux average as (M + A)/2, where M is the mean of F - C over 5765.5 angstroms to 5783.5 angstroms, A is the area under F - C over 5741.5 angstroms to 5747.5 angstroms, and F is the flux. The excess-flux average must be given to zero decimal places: 2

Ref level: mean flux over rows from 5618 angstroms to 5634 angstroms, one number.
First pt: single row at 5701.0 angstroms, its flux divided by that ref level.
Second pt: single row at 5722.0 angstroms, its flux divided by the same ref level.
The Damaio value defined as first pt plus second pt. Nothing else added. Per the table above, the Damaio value 1.94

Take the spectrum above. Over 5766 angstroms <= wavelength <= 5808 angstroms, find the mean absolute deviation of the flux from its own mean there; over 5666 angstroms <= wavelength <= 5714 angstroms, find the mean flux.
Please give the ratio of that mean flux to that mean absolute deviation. 27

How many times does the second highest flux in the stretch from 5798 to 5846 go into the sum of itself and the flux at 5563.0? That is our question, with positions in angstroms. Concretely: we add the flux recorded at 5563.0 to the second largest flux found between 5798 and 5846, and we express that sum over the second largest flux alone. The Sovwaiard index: 1.94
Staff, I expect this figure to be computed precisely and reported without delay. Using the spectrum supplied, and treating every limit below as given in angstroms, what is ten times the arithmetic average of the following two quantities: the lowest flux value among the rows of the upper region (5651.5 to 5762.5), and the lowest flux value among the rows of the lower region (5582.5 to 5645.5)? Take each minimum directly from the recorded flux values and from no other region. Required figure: 114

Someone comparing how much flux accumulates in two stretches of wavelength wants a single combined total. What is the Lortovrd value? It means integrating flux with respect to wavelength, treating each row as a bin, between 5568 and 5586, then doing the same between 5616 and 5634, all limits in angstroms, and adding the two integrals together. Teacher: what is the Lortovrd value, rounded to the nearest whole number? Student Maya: 448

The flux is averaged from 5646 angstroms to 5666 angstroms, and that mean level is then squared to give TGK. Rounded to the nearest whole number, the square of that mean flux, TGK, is 185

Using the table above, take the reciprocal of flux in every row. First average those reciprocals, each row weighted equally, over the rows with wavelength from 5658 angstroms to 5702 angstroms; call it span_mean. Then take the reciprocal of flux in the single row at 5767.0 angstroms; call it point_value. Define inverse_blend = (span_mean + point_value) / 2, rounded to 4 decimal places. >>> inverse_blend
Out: 0.0741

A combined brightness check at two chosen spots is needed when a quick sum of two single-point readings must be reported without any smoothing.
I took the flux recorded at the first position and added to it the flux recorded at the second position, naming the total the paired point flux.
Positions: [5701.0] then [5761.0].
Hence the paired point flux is 26.0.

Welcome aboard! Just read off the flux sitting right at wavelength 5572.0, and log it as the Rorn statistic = 12.1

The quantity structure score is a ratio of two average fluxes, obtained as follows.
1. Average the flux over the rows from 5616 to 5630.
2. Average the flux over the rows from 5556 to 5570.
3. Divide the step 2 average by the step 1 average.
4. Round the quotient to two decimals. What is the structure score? 1.00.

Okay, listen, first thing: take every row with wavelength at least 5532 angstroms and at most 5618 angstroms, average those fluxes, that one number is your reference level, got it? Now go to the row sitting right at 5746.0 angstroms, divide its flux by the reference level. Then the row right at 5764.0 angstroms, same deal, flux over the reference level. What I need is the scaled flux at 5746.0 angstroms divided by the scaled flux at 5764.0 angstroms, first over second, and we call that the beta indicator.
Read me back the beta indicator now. 0.99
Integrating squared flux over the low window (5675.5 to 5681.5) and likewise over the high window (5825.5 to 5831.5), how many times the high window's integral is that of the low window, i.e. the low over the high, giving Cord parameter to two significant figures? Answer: 1.1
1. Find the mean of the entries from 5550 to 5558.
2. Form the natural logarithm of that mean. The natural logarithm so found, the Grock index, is 2.45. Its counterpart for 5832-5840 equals 2.62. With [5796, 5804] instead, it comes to 2.56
